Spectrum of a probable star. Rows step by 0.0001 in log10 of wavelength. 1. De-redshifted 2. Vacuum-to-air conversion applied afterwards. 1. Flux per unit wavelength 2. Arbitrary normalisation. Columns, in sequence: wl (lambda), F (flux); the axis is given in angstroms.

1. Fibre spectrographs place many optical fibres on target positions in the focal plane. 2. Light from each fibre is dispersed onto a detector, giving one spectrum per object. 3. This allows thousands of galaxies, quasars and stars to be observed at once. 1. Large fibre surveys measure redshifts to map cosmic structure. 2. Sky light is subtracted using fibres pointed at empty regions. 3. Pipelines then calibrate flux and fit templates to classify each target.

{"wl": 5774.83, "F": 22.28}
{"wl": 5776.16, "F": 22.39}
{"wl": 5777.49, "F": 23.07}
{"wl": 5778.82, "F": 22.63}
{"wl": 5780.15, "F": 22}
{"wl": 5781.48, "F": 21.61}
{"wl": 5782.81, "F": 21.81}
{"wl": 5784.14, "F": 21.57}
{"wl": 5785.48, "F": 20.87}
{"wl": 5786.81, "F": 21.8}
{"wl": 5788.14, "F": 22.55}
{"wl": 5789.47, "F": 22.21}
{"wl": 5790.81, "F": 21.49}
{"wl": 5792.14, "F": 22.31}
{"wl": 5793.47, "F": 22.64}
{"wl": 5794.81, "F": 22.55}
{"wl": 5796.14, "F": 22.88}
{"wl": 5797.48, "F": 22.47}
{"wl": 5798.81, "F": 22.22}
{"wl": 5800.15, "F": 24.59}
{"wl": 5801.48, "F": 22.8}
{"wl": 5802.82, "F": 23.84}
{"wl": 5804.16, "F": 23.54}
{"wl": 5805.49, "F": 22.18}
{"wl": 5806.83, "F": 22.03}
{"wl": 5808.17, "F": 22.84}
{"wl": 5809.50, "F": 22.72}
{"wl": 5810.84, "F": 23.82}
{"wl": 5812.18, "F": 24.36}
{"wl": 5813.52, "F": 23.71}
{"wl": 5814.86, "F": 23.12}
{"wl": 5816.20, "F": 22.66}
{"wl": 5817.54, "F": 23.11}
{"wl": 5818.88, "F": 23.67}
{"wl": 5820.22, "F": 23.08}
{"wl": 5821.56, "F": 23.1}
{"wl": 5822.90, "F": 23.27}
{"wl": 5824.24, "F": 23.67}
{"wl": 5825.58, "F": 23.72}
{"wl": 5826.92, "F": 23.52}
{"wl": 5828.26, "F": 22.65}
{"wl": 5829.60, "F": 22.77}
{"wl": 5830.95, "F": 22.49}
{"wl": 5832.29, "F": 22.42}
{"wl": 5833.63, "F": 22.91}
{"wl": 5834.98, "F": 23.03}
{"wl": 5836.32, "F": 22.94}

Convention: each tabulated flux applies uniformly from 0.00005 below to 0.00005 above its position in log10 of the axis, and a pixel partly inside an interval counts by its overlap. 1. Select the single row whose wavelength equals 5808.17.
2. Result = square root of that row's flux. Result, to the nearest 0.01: 4.78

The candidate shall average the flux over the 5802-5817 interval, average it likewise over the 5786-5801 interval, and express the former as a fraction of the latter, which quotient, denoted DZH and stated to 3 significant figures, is 1.03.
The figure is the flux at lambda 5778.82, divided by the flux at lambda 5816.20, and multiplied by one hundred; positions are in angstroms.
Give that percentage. 100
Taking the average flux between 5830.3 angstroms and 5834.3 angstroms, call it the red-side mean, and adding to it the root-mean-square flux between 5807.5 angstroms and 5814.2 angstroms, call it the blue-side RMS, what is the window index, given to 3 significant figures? 46.1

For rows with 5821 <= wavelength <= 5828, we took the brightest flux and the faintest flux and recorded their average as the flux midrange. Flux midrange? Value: 23.4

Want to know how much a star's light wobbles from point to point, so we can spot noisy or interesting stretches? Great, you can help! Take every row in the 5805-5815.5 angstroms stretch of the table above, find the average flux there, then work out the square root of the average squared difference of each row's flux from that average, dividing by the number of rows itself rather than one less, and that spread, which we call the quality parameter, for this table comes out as 0.76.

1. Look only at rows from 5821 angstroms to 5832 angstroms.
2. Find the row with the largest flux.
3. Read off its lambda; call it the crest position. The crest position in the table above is 5825.58 angstroms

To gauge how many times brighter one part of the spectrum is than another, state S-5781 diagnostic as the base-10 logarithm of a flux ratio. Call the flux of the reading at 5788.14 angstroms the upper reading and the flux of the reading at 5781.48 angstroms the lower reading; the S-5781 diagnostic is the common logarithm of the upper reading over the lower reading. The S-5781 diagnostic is 0.018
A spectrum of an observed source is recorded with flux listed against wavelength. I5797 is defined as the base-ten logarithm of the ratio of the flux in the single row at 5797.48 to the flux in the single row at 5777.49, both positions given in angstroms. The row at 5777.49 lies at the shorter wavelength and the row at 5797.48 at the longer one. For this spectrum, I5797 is -0.011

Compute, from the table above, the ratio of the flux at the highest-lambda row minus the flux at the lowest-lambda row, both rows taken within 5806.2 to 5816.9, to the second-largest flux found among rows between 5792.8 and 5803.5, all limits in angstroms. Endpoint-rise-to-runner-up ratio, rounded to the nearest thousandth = 0.026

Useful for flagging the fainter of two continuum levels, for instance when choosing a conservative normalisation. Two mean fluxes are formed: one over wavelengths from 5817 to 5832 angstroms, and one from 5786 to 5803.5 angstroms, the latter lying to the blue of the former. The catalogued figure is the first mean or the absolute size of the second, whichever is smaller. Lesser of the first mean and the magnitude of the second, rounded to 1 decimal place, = 22.6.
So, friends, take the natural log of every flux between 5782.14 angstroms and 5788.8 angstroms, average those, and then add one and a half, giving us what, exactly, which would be 4.58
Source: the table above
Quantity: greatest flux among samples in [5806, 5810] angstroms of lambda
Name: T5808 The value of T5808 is 22.84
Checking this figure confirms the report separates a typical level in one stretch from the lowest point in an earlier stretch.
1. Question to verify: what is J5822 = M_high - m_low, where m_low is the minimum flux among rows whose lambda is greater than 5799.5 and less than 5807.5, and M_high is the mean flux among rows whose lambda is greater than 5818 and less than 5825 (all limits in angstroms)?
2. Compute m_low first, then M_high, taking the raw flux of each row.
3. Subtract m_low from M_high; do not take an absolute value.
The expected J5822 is 1.3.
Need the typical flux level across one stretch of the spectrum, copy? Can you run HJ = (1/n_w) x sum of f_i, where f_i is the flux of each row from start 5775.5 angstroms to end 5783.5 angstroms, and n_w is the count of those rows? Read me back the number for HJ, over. 22.3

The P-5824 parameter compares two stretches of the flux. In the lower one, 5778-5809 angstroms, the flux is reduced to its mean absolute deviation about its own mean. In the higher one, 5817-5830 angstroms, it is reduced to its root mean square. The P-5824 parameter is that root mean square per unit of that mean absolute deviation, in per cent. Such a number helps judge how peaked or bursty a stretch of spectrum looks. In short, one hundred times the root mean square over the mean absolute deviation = 3922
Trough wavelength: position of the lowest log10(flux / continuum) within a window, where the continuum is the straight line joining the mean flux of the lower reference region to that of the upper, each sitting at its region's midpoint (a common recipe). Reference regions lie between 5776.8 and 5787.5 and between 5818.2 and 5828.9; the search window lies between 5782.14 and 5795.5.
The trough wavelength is 5785.48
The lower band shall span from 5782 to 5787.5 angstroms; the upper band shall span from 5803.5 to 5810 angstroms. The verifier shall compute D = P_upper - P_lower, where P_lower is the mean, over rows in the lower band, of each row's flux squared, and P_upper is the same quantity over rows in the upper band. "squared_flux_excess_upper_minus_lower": 51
